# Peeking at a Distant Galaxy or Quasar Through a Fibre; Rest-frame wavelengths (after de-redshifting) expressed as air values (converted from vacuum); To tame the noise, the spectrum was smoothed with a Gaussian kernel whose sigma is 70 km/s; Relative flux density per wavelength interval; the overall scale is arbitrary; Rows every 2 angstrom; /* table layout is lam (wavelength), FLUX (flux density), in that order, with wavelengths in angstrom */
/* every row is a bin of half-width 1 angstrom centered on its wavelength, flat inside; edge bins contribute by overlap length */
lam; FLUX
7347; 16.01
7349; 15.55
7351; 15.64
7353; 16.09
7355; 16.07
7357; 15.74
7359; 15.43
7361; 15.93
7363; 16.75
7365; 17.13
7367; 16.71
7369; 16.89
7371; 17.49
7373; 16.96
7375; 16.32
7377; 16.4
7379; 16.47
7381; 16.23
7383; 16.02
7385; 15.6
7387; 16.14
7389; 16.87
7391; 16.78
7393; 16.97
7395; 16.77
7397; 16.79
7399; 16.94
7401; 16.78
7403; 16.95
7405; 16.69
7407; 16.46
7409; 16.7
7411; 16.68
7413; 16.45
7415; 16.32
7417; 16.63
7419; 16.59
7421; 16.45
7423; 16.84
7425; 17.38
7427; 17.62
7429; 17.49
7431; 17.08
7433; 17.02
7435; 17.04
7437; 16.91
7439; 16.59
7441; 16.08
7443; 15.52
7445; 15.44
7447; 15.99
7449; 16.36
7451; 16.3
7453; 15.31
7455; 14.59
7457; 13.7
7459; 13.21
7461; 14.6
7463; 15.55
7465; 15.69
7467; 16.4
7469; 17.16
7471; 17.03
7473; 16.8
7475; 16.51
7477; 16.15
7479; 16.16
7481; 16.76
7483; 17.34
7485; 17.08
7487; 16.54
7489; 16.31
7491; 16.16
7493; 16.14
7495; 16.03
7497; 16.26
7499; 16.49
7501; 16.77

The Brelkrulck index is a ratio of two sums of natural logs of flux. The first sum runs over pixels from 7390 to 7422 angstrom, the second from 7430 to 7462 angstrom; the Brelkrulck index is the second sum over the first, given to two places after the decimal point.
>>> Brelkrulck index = 0.98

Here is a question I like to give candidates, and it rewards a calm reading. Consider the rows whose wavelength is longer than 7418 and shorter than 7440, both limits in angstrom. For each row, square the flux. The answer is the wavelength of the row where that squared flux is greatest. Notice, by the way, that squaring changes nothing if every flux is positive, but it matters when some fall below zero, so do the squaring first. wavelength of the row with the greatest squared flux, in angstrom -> 7427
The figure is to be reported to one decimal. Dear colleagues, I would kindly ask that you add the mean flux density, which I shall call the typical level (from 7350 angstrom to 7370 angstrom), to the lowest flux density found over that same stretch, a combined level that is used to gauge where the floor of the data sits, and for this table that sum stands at 31.7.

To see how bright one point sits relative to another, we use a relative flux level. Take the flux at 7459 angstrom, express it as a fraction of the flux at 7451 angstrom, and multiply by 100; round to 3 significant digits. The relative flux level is 81.0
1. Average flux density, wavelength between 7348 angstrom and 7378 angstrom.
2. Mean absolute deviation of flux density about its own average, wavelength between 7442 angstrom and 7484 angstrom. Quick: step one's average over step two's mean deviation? 19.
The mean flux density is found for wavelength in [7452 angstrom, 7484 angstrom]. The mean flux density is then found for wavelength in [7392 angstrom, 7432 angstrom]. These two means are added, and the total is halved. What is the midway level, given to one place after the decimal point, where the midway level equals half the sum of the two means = 16.3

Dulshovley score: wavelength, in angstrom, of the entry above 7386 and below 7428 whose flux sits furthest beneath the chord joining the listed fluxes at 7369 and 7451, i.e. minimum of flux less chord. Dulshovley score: 7387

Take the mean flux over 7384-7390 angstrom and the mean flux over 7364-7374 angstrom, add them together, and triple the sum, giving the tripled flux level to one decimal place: 99.7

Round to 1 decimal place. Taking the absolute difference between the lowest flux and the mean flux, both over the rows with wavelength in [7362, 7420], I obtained 1.0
